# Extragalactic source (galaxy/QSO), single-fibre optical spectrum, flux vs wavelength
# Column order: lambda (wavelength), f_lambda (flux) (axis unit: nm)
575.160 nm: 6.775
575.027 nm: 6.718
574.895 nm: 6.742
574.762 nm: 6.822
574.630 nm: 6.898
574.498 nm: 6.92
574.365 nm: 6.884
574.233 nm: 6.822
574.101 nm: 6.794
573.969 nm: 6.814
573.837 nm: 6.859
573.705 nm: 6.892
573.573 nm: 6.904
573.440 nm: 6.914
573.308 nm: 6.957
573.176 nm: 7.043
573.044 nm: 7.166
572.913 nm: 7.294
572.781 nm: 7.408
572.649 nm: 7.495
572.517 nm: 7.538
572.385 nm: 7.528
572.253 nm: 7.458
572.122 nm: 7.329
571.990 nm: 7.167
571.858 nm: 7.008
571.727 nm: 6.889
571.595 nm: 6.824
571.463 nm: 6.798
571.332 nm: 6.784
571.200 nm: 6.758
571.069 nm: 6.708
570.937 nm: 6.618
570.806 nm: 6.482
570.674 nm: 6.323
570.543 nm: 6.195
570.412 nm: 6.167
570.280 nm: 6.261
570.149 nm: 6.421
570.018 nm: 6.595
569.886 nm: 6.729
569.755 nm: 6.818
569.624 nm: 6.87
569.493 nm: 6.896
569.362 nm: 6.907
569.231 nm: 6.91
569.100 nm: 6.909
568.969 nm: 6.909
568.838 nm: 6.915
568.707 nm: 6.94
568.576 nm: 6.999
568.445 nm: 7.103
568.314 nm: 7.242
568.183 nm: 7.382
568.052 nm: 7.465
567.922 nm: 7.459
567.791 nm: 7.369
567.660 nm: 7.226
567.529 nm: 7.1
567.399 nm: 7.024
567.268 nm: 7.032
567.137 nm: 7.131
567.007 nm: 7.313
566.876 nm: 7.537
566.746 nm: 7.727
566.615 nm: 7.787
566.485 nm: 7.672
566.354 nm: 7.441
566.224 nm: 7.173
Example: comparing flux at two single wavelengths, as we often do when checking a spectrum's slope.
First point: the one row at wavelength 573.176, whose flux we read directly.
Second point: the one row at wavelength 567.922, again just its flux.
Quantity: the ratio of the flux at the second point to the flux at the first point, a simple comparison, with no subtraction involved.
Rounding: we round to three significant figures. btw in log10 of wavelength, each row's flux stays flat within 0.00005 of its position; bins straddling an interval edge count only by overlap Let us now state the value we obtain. 1.06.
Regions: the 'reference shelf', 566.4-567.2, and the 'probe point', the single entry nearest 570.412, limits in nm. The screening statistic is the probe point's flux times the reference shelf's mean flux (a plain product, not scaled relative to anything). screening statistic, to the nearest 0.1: 46.4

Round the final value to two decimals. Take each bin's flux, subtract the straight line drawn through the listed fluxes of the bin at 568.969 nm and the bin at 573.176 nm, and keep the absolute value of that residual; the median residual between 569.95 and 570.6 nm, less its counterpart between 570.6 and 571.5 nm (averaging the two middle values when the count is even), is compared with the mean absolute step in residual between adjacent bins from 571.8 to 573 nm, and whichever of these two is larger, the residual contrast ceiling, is 0.42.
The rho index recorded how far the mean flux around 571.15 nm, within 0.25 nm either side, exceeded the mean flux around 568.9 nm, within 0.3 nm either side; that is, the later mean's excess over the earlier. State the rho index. -0.2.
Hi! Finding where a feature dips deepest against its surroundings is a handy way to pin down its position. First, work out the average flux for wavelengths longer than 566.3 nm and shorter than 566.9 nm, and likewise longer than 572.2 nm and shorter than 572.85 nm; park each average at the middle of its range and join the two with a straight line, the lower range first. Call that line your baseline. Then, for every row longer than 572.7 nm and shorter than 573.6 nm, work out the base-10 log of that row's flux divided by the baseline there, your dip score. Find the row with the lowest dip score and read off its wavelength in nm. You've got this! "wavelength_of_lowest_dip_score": 573.573 nm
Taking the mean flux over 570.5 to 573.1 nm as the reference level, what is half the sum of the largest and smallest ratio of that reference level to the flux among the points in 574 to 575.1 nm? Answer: 1.03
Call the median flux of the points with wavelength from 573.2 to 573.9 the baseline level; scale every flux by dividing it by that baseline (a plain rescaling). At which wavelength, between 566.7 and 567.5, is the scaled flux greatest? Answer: 566.746 nm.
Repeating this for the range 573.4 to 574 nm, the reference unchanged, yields 573.440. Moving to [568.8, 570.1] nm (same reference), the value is 568.838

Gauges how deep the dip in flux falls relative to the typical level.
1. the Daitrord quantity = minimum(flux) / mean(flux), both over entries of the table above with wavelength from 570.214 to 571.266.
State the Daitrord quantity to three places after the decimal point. 0.958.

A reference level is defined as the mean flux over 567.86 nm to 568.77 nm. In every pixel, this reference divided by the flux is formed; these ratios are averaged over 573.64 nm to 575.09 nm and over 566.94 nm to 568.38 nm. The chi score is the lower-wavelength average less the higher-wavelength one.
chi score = -0.06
